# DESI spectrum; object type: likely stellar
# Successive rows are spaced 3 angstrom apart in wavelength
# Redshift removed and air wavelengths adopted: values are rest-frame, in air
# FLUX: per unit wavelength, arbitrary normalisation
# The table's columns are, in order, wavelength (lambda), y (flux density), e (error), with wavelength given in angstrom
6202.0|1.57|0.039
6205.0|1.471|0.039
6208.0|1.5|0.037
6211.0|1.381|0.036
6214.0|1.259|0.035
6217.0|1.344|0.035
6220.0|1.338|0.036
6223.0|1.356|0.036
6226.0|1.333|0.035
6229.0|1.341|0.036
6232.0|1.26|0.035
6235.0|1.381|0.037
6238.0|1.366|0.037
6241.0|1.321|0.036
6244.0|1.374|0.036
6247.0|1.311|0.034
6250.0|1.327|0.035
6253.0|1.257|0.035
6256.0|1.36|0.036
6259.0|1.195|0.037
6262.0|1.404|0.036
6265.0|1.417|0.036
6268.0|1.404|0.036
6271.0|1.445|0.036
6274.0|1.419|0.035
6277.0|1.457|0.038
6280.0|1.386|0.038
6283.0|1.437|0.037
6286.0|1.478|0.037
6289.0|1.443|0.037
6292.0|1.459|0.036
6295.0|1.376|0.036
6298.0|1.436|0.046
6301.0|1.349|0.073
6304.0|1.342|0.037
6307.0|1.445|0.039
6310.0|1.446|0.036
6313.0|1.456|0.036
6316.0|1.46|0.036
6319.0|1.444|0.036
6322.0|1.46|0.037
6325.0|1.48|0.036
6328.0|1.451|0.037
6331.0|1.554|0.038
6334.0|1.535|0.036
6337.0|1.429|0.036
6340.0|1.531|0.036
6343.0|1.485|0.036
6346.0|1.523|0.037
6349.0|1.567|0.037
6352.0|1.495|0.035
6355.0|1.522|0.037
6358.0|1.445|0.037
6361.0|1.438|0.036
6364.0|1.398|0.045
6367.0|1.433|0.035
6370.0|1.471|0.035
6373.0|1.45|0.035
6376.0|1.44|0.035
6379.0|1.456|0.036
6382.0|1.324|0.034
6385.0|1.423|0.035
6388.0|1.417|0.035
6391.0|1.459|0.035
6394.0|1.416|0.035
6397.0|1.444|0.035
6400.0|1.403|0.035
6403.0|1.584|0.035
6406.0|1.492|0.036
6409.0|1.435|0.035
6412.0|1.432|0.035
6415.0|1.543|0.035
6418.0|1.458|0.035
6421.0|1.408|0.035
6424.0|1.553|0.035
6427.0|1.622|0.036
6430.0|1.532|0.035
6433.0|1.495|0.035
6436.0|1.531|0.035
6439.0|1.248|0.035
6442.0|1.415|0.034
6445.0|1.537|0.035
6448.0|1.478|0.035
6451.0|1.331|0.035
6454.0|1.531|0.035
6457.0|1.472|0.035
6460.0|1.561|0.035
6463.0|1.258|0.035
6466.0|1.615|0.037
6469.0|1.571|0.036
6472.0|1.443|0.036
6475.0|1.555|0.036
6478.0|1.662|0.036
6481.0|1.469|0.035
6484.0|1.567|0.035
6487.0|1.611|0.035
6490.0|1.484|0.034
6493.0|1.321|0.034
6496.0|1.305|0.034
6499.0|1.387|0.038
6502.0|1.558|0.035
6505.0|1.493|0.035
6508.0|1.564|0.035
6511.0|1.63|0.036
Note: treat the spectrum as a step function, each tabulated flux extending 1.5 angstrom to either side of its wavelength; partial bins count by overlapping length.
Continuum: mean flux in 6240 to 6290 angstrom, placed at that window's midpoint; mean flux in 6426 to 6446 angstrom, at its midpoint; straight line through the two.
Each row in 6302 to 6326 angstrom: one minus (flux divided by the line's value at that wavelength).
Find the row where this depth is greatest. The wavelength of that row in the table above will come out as 6304.0 angstrom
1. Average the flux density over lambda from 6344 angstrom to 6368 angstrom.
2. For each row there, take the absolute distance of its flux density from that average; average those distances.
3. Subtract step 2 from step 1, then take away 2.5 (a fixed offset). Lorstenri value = -1.07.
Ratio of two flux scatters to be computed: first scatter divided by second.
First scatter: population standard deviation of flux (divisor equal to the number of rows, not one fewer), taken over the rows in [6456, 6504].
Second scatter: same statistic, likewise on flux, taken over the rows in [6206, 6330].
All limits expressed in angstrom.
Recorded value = 1.7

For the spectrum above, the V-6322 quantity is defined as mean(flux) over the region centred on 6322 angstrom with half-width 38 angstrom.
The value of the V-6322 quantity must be 1.46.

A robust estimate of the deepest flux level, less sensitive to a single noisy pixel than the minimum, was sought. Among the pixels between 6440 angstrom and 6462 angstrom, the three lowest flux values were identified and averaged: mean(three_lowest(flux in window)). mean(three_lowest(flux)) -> 1.41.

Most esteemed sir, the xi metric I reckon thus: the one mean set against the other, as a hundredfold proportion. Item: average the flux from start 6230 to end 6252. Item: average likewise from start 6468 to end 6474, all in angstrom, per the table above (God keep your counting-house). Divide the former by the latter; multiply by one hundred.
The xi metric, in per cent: 89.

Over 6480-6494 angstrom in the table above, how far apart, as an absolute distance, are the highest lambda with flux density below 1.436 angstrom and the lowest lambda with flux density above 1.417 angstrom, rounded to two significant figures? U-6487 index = 12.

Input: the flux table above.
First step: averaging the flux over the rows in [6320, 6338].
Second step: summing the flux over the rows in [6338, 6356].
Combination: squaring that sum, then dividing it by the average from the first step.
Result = 56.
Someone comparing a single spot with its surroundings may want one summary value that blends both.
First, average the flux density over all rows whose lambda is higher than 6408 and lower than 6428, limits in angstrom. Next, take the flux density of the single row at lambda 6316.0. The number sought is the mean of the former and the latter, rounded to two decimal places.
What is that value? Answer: 1.48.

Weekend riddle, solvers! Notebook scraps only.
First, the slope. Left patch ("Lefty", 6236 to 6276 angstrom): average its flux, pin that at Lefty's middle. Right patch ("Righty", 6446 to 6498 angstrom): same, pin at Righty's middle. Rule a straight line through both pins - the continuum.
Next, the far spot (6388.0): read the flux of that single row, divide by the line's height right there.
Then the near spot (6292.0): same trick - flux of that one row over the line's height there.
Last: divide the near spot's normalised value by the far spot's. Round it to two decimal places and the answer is 1.07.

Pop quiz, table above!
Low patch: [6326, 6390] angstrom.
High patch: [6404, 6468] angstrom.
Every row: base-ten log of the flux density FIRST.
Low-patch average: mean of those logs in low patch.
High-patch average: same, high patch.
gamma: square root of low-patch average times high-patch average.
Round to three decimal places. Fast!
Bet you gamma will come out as 0.167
